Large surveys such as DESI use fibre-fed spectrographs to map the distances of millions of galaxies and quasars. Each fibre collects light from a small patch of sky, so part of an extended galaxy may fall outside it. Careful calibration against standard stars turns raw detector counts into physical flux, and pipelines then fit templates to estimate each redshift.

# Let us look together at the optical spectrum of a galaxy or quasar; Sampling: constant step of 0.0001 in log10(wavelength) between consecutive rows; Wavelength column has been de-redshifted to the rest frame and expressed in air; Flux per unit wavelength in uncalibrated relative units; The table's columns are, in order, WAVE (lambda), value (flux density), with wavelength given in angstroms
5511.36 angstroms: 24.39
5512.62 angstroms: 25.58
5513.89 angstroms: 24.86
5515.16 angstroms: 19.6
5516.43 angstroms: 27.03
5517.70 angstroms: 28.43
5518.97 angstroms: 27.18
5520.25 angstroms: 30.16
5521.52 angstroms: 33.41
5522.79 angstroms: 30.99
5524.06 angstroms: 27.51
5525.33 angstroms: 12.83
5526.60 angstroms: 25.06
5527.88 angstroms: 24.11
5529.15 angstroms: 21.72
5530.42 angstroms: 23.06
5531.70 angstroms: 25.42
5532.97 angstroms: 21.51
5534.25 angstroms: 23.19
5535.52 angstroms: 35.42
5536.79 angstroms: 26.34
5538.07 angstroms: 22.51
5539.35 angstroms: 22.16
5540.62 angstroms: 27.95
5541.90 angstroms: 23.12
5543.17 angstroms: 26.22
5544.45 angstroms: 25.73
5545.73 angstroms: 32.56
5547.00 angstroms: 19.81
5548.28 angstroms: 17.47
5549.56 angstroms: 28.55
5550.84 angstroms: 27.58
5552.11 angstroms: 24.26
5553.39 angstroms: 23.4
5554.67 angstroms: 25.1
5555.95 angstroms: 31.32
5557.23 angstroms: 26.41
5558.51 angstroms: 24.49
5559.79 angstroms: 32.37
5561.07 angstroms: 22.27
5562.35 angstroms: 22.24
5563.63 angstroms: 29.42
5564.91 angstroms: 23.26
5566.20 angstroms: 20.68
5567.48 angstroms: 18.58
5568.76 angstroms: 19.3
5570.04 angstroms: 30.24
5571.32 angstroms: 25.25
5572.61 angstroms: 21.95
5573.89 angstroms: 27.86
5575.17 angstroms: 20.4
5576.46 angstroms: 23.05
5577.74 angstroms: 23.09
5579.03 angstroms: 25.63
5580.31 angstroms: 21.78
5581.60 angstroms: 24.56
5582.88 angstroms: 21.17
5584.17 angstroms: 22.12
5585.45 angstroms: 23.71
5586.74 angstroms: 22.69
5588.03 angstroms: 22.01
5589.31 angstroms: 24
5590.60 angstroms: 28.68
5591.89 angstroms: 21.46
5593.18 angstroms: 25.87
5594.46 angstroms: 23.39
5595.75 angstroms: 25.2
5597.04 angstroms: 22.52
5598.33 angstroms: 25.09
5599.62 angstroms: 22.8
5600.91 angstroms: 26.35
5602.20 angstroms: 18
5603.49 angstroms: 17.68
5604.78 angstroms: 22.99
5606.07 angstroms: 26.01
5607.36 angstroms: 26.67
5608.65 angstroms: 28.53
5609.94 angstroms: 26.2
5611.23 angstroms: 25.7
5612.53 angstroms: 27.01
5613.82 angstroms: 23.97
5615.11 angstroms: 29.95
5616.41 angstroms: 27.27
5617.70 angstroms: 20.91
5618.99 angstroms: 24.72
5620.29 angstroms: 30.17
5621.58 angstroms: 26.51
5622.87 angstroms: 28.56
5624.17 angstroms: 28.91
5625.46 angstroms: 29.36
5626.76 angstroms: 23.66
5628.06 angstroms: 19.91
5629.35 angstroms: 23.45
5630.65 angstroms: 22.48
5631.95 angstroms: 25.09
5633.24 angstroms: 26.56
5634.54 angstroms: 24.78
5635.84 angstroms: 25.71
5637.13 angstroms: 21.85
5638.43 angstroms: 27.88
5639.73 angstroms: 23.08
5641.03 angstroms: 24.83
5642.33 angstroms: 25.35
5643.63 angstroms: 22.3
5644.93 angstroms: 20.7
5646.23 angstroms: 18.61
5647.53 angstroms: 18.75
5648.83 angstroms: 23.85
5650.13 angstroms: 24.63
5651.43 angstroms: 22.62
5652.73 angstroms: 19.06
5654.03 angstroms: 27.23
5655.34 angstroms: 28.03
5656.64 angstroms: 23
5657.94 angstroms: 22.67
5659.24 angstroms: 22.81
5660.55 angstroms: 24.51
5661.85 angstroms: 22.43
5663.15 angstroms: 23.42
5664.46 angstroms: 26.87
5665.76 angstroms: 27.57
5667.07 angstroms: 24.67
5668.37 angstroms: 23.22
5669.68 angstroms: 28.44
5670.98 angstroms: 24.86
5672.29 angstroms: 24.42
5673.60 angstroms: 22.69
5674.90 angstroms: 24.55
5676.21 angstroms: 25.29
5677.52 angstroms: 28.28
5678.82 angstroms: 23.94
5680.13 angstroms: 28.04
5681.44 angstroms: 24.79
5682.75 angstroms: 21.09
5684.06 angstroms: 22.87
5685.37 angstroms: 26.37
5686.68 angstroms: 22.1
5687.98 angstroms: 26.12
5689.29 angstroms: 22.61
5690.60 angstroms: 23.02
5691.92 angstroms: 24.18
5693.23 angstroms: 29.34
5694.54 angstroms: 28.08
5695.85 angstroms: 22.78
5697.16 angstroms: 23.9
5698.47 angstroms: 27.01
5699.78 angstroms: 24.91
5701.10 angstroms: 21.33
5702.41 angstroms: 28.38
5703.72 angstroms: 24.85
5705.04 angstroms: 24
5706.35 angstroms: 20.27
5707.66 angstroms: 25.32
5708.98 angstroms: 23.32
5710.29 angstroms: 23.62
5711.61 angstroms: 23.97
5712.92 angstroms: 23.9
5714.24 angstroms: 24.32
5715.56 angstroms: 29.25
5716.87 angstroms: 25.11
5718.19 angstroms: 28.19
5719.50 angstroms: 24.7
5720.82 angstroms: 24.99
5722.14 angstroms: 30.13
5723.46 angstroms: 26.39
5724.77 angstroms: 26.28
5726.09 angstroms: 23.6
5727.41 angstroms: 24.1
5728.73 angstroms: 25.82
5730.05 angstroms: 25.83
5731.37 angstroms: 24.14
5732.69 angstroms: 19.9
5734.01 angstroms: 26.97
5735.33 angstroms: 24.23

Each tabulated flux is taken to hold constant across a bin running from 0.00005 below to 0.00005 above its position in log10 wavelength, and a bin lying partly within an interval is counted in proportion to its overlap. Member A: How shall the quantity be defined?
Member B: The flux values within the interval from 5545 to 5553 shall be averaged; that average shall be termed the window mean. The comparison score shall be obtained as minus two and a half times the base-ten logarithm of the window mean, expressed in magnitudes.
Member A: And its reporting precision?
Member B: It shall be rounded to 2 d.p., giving -3.50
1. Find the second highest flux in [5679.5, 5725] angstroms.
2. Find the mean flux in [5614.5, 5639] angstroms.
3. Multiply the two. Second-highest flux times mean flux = 753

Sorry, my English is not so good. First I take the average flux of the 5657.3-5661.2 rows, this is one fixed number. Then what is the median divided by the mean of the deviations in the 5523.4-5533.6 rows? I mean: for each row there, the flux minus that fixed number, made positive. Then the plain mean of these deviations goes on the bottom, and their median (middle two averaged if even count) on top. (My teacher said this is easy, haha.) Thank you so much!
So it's 0.62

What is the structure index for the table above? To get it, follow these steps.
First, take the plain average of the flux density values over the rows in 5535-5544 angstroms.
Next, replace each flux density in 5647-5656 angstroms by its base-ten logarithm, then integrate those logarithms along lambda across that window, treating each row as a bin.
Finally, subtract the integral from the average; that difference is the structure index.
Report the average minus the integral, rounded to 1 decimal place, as 13.8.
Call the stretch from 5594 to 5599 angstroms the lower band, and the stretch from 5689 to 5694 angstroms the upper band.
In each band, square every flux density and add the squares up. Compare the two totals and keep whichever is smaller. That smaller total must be 2319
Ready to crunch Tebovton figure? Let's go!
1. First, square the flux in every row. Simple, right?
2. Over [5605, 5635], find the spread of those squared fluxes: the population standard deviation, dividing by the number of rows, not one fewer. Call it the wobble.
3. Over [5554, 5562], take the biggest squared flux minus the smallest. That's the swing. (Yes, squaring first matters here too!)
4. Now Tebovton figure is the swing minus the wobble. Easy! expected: 416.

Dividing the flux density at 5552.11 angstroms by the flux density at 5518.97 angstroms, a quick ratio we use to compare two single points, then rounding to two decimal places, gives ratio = 0.89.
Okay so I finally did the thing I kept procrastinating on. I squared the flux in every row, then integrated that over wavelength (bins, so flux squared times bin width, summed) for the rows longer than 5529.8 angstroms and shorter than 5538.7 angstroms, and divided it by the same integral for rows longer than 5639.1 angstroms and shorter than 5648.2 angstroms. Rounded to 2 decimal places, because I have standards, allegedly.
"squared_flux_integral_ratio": 1.33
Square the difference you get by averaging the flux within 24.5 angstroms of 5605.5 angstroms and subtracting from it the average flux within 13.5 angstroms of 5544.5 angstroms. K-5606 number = 0.7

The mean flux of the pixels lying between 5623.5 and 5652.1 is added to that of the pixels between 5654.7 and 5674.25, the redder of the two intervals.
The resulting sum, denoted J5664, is 48.5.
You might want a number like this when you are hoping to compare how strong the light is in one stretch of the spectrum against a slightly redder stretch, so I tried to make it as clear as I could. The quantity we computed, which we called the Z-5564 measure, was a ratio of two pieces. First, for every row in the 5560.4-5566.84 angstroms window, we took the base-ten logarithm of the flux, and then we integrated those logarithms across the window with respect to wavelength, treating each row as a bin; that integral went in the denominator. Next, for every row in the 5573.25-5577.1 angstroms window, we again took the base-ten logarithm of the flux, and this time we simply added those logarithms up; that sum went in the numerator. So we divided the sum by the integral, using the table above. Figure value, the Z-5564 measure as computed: 0.47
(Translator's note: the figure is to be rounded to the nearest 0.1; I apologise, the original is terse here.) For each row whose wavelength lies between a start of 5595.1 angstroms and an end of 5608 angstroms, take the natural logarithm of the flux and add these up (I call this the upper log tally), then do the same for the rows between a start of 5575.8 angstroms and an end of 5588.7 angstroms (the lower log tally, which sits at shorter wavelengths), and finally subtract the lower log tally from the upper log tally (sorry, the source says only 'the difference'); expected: 0.1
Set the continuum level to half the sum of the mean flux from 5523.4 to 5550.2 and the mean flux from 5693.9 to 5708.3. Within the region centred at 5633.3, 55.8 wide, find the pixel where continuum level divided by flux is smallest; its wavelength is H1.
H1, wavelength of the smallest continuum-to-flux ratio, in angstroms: 5620.29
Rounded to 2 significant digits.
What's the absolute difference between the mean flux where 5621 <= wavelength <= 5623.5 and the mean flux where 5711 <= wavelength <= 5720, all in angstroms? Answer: 1.9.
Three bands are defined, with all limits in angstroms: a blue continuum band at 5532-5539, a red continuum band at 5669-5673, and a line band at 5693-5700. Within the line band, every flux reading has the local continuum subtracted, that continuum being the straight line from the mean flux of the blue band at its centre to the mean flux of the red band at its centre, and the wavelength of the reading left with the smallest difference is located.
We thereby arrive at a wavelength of 5695.85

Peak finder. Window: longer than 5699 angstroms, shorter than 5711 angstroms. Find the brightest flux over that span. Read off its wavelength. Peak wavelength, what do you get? 5702.41 angstroms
